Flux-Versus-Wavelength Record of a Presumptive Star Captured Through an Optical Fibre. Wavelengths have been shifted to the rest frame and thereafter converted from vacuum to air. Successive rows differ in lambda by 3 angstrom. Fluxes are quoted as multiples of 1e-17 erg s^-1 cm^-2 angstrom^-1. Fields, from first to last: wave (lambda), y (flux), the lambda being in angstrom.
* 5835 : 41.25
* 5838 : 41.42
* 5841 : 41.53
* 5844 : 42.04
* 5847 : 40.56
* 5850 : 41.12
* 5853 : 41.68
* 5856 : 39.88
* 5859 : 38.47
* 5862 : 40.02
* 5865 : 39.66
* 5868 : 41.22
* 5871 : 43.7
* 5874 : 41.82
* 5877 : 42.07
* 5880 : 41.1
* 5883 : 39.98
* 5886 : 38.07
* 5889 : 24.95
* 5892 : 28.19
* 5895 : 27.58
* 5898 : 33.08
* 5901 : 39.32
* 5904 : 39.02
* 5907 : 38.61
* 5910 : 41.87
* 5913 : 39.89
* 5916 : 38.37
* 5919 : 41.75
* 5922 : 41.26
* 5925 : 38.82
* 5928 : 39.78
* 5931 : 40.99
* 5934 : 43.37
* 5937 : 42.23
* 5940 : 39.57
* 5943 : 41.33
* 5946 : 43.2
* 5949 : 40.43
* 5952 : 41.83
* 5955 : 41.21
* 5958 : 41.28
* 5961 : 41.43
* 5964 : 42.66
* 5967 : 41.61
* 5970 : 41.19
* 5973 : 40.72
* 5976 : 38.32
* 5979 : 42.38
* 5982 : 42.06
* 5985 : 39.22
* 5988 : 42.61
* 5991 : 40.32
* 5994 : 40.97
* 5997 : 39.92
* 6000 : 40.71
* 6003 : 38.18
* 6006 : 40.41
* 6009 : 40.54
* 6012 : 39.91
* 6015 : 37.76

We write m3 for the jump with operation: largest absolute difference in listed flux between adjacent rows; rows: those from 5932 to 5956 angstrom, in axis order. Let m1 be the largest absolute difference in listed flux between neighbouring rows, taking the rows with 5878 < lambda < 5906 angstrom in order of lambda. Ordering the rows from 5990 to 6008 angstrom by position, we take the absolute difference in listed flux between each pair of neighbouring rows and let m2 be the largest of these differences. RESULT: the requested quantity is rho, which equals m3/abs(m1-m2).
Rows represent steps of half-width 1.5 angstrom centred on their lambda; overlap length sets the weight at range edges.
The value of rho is 0.3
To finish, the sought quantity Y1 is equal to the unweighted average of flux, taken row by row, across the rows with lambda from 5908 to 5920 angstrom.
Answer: 40.5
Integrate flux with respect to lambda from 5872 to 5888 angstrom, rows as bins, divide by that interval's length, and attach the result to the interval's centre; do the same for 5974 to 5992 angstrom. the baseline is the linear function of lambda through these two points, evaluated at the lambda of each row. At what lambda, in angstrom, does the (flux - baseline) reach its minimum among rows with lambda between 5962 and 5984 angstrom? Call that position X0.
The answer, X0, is 5976 angstrom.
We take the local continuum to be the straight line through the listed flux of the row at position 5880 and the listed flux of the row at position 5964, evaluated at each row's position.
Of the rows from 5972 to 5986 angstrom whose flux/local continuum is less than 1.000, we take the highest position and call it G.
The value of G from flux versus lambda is 5985 angstrom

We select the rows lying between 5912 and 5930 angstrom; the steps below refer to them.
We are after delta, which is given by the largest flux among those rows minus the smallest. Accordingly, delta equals 3.4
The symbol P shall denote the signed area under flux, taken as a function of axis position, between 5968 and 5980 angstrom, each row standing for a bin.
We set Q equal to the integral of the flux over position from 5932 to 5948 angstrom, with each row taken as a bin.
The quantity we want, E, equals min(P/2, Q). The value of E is 244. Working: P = 487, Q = 670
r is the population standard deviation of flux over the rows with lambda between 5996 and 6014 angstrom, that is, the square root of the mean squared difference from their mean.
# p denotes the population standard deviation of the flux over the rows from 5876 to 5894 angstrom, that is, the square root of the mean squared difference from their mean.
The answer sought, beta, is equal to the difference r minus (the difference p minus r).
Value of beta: -5.0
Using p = 6.65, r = 0.8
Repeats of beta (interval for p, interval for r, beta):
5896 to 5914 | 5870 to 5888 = 0.8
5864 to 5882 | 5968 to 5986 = 1.7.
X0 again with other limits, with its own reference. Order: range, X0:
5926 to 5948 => 5940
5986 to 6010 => 6003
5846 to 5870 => 5859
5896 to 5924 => 5898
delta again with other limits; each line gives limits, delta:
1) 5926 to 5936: 3.6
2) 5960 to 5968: 1.2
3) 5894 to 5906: 11.7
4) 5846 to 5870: 3.2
